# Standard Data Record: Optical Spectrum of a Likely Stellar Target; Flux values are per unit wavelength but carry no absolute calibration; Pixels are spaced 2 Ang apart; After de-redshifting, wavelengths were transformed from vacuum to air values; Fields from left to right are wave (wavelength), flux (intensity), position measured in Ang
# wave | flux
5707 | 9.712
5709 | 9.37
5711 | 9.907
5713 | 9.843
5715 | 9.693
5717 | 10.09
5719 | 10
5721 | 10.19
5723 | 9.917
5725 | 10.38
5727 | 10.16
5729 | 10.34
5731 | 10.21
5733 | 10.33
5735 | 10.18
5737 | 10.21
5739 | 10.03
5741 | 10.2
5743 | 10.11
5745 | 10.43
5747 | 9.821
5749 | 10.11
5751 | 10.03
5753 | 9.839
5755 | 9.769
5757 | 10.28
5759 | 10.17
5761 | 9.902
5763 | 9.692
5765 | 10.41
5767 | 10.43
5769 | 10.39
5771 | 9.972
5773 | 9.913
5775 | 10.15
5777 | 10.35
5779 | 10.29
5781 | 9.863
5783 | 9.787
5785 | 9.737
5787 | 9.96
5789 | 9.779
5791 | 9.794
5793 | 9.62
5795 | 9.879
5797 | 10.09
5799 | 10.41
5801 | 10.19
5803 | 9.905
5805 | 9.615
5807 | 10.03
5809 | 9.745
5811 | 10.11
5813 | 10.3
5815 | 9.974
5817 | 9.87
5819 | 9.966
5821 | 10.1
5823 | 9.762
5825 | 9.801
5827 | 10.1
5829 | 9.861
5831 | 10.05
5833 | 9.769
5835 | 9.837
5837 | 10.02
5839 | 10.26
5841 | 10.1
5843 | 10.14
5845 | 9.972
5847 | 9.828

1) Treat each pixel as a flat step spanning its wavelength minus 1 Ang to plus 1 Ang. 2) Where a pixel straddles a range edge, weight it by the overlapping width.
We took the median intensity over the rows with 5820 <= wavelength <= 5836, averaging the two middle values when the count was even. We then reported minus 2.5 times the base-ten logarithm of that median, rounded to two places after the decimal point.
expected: -2.48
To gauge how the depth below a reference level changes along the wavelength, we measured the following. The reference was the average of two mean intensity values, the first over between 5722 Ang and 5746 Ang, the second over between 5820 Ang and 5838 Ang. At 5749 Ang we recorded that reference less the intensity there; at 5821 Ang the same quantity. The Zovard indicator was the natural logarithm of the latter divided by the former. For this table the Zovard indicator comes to -0.25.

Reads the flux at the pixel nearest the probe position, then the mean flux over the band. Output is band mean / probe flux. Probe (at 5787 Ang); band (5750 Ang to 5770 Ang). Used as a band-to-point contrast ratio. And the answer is 1.01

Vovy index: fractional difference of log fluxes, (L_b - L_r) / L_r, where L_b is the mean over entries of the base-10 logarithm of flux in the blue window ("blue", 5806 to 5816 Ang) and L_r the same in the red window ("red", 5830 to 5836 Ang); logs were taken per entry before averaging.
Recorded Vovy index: 0.0064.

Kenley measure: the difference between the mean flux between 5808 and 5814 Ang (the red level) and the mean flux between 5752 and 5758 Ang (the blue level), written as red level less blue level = 0.09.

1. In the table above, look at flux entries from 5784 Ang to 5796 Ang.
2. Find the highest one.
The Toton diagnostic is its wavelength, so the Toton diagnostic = 5787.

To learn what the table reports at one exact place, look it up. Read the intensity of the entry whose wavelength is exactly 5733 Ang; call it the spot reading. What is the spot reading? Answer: 10.33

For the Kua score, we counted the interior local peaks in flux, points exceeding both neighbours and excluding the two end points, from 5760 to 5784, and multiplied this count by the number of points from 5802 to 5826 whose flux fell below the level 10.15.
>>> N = 22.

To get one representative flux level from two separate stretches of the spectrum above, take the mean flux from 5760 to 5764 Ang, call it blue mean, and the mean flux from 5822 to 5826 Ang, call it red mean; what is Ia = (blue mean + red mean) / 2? 9.8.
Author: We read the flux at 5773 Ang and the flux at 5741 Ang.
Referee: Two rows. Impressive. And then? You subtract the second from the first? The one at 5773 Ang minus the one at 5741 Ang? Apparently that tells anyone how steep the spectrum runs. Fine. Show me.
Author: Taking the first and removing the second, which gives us -0.29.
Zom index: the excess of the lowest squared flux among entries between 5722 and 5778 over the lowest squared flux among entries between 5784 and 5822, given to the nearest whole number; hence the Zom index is 1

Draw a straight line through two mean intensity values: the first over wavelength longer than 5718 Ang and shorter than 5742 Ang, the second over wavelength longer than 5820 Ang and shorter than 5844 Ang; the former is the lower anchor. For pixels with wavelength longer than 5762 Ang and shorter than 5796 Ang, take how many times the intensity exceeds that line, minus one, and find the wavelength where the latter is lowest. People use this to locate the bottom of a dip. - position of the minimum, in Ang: 5793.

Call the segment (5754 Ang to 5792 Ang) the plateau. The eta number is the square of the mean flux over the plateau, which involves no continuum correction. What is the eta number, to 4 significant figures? 100.7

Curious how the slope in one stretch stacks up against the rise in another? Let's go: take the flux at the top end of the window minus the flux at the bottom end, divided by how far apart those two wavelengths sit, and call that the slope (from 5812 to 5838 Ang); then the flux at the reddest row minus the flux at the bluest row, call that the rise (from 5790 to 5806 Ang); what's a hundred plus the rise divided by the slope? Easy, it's 115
